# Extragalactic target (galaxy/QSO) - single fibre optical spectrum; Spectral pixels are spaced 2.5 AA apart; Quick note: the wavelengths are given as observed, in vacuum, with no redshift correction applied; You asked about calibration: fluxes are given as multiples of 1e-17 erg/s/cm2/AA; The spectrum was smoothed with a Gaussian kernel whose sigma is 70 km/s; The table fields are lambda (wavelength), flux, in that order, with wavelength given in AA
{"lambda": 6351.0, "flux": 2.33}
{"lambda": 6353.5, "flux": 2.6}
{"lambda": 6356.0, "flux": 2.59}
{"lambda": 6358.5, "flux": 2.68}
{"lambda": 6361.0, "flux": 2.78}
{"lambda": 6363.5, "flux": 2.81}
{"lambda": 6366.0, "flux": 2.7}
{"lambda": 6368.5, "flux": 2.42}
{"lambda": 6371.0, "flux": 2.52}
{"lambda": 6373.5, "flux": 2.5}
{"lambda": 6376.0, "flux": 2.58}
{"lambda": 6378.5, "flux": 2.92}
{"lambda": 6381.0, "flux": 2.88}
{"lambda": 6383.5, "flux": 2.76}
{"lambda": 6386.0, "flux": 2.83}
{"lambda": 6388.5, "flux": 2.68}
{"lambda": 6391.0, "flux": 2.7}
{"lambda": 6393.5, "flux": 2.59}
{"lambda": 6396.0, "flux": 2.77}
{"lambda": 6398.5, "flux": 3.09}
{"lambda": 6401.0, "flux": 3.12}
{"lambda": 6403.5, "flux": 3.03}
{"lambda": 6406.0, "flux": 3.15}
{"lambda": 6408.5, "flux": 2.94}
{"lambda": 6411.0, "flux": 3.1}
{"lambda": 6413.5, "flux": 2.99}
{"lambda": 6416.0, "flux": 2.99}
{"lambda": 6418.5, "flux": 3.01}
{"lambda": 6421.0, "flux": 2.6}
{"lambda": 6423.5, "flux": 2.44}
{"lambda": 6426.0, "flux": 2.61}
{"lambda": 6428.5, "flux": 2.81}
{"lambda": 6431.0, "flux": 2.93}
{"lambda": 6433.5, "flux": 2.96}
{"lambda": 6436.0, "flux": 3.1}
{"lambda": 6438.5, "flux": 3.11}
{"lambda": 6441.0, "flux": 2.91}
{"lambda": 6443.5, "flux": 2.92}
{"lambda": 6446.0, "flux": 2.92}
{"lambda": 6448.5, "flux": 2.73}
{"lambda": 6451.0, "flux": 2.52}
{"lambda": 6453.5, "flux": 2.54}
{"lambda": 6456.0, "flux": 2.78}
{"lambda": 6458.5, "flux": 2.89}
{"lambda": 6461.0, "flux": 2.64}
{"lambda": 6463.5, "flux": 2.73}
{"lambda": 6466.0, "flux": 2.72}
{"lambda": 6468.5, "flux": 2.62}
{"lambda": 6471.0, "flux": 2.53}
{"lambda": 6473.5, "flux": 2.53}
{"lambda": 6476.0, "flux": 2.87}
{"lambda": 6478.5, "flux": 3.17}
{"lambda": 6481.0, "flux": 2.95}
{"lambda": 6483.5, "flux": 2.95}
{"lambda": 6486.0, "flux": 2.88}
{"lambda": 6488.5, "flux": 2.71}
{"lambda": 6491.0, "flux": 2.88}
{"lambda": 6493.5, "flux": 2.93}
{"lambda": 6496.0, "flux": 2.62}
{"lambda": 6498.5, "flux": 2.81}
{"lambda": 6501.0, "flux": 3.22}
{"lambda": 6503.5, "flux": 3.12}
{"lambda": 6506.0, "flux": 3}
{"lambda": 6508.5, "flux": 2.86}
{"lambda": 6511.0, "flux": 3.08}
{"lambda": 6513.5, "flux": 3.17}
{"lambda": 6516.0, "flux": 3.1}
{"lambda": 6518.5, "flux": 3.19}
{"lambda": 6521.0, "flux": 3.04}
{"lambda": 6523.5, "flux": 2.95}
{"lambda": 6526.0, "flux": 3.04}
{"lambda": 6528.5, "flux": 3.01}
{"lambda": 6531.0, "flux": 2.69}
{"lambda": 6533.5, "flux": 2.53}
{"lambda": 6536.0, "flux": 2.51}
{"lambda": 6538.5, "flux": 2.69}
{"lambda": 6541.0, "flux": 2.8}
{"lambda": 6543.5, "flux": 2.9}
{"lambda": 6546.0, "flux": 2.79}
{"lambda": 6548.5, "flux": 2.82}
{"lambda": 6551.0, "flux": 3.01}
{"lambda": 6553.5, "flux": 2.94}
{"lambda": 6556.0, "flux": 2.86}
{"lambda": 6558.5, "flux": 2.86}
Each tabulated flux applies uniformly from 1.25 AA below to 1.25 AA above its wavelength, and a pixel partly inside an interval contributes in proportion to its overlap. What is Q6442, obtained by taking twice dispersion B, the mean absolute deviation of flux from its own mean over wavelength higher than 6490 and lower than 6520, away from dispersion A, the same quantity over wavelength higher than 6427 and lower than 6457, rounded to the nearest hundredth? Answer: -0.15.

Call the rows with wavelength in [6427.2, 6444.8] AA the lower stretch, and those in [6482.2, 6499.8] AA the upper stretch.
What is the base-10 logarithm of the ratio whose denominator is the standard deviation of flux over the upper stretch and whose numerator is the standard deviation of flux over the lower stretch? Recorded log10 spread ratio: -0.05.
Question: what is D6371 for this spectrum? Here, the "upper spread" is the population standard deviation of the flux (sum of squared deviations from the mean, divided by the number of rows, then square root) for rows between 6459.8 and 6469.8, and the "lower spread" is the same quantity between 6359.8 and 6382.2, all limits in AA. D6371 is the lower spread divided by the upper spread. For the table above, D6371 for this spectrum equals 3.5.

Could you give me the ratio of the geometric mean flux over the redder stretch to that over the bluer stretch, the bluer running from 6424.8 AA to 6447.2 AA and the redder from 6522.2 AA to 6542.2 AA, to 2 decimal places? 0.95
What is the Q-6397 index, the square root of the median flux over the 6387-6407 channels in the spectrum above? 1.70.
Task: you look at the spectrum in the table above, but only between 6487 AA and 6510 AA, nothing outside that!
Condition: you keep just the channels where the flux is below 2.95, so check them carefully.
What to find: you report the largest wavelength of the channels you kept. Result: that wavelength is 6508.5 AA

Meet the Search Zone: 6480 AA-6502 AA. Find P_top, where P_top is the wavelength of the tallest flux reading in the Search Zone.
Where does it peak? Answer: 6501.0 AA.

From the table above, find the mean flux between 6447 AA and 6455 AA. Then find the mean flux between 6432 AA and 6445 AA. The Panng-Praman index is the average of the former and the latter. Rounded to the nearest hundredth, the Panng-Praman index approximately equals 2.80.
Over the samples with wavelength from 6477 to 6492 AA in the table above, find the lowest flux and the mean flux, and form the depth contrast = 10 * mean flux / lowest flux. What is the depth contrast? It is 10.8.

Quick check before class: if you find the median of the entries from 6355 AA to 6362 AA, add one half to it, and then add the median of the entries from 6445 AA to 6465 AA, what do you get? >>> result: 5.91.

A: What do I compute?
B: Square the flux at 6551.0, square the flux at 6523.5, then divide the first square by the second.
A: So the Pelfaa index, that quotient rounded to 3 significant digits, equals 1.04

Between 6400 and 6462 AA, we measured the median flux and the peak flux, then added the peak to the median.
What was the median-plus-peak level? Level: 6.07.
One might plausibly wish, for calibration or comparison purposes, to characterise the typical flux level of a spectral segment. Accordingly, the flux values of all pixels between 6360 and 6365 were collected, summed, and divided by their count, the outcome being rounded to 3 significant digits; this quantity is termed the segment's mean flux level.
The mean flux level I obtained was 2.79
